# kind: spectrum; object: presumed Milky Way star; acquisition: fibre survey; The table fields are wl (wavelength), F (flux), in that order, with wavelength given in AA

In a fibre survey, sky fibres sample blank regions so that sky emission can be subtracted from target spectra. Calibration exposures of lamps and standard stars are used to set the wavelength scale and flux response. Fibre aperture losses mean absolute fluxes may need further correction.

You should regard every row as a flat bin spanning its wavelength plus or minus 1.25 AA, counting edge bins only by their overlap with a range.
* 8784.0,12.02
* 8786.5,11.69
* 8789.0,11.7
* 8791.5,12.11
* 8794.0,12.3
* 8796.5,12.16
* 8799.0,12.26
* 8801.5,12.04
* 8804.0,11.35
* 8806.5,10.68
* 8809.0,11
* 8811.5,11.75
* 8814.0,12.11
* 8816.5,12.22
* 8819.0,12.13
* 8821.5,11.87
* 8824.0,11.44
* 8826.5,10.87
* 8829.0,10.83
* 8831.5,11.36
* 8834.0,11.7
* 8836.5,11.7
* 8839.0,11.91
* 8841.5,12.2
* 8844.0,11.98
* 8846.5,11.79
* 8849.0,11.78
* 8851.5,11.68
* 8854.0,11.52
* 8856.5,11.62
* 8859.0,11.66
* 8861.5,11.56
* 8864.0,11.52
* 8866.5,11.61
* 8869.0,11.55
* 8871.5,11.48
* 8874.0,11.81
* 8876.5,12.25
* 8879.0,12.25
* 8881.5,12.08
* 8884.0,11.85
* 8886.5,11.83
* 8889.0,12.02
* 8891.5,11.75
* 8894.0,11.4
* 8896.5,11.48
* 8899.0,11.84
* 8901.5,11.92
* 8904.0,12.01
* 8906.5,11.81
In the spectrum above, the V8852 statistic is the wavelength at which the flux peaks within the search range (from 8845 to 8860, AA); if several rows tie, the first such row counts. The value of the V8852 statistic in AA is 8846.5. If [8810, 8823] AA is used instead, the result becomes 8816.5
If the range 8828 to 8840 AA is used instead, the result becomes 8839.0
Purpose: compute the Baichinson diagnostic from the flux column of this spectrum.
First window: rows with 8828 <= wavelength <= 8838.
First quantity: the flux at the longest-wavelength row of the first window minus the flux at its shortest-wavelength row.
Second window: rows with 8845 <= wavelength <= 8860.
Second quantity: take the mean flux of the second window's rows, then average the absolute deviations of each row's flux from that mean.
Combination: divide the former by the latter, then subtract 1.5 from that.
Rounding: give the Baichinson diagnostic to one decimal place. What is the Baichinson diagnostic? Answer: 10.1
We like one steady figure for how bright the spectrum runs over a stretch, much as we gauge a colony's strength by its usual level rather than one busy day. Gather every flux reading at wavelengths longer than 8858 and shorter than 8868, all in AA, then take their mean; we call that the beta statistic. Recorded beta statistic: 11.6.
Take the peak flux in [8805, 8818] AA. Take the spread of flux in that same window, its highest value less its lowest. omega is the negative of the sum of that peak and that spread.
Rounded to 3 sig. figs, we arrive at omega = -13.8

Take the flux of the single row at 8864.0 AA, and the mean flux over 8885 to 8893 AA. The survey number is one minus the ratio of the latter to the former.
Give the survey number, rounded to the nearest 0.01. -0.03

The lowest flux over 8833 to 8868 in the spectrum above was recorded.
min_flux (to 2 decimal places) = 11.52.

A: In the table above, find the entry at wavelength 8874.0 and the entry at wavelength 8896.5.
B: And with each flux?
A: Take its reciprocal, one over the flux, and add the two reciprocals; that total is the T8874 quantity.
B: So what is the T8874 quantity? 0.172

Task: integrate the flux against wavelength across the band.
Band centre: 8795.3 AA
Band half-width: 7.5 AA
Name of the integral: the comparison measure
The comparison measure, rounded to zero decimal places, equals 181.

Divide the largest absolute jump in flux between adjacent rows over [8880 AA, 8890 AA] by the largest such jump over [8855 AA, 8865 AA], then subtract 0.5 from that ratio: 1.8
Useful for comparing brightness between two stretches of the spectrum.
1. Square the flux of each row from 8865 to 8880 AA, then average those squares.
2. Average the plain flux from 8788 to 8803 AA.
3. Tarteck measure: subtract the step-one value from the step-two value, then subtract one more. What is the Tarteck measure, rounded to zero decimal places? -129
